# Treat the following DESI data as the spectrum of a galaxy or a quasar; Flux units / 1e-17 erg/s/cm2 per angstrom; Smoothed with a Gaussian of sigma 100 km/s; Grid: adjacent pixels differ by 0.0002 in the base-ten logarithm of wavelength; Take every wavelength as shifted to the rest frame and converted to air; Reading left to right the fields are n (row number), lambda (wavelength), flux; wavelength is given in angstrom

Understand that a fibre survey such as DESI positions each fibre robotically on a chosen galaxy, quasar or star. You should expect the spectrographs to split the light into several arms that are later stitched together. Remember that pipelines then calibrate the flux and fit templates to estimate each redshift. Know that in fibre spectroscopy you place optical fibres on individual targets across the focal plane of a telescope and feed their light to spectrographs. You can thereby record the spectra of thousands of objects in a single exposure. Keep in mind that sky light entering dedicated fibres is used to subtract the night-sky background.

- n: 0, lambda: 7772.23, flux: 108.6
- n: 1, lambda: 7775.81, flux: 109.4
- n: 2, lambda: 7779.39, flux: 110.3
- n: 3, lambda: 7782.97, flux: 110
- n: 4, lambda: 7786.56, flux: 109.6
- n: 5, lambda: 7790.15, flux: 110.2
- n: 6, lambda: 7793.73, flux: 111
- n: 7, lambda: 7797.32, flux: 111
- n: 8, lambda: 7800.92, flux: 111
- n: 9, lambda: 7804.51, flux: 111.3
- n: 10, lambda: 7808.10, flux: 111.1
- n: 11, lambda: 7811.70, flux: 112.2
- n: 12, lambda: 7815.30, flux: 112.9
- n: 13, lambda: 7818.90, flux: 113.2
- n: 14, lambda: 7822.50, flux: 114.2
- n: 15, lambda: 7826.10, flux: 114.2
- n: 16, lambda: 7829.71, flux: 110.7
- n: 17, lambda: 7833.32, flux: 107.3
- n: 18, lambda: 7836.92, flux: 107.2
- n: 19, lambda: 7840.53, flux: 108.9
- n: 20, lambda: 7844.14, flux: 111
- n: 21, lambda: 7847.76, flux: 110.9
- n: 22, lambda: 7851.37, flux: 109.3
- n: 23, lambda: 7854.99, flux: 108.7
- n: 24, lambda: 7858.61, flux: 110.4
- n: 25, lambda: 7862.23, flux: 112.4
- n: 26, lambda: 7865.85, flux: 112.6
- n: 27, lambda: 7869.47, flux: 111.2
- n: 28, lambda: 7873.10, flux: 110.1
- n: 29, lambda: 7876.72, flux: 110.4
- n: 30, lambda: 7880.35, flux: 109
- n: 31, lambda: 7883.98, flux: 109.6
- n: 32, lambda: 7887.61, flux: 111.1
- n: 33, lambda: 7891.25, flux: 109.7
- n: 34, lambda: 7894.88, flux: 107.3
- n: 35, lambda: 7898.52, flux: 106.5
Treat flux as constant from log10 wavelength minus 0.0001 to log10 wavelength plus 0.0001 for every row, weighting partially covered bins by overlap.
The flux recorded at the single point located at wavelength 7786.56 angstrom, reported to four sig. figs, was 109.6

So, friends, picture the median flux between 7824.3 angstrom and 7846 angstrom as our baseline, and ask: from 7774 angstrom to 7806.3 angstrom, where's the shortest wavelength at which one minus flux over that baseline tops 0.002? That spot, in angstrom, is 7775.81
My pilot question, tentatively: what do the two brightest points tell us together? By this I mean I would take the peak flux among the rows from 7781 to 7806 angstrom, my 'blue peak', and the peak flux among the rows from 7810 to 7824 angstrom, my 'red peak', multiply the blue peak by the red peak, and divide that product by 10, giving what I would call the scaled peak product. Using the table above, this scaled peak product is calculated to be 1271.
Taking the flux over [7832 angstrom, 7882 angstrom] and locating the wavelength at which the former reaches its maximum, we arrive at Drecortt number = 7865.85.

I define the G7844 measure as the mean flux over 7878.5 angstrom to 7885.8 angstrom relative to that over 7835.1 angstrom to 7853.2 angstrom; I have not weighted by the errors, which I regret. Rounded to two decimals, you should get 1.00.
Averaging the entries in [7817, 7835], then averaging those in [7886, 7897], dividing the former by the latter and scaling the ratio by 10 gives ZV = 10.2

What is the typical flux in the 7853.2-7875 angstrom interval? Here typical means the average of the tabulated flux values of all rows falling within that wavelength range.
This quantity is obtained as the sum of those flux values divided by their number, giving 111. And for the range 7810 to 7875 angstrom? 111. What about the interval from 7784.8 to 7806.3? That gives 111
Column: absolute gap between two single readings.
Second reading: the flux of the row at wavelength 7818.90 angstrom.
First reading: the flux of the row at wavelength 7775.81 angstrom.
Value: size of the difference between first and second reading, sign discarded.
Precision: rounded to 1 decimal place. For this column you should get 3.8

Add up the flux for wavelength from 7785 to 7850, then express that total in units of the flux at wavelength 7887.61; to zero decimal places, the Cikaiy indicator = 18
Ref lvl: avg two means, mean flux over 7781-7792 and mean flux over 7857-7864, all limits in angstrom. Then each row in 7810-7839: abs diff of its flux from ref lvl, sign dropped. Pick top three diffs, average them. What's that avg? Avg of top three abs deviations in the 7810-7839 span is 3.5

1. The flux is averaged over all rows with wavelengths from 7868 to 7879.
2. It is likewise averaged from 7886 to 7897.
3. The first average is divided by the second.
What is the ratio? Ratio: 1.01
